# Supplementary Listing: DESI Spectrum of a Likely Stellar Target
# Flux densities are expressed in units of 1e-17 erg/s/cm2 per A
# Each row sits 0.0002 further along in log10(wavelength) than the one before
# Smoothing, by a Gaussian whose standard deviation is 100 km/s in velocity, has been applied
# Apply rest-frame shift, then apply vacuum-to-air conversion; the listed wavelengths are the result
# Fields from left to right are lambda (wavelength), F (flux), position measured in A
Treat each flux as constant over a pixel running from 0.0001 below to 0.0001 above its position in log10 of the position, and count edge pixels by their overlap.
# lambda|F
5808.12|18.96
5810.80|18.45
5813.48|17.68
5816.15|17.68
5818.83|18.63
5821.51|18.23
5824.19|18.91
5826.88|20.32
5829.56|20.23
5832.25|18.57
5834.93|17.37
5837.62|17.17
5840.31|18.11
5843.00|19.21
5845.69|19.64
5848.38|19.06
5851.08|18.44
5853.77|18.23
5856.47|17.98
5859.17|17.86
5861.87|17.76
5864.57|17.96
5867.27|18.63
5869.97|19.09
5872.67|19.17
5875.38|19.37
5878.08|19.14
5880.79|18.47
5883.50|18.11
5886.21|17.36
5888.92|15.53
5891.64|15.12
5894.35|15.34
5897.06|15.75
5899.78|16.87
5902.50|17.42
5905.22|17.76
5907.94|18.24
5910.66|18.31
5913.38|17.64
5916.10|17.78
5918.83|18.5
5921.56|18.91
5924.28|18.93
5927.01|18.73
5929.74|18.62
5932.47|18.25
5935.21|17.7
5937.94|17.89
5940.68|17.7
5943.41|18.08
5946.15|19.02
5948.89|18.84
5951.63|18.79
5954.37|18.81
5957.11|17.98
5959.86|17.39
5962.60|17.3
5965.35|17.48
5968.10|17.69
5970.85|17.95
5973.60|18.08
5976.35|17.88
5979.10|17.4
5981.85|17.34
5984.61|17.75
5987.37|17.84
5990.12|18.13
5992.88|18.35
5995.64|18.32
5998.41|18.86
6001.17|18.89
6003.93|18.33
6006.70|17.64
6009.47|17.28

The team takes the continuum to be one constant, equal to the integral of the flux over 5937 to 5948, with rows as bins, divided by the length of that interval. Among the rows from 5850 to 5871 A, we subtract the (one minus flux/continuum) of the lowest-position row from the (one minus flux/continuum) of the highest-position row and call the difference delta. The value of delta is -0.036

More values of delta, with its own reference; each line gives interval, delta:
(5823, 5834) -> 0.019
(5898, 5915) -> -0.042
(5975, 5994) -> -0.026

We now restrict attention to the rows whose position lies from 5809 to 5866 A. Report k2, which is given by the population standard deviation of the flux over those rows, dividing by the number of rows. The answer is 0.8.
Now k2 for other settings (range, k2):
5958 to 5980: 0.3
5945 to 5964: 0.7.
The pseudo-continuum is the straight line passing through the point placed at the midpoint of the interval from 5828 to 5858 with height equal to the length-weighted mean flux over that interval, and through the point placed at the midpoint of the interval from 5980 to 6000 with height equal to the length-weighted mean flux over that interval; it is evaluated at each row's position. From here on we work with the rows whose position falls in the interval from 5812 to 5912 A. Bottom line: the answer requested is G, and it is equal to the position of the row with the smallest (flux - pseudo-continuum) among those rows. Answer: 5891.64 A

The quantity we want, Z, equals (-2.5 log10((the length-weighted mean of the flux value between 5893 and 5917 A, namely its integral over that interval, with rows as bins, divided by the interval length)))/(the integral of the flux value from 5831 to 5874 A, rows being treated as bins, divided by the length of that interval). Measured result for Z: -0.168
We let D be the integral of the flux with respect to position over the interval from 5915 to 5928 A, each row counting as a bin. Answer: 242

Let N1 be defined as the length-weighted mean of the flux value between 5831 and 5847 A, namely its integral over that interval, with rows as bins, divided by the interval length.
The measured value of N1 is 18.3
